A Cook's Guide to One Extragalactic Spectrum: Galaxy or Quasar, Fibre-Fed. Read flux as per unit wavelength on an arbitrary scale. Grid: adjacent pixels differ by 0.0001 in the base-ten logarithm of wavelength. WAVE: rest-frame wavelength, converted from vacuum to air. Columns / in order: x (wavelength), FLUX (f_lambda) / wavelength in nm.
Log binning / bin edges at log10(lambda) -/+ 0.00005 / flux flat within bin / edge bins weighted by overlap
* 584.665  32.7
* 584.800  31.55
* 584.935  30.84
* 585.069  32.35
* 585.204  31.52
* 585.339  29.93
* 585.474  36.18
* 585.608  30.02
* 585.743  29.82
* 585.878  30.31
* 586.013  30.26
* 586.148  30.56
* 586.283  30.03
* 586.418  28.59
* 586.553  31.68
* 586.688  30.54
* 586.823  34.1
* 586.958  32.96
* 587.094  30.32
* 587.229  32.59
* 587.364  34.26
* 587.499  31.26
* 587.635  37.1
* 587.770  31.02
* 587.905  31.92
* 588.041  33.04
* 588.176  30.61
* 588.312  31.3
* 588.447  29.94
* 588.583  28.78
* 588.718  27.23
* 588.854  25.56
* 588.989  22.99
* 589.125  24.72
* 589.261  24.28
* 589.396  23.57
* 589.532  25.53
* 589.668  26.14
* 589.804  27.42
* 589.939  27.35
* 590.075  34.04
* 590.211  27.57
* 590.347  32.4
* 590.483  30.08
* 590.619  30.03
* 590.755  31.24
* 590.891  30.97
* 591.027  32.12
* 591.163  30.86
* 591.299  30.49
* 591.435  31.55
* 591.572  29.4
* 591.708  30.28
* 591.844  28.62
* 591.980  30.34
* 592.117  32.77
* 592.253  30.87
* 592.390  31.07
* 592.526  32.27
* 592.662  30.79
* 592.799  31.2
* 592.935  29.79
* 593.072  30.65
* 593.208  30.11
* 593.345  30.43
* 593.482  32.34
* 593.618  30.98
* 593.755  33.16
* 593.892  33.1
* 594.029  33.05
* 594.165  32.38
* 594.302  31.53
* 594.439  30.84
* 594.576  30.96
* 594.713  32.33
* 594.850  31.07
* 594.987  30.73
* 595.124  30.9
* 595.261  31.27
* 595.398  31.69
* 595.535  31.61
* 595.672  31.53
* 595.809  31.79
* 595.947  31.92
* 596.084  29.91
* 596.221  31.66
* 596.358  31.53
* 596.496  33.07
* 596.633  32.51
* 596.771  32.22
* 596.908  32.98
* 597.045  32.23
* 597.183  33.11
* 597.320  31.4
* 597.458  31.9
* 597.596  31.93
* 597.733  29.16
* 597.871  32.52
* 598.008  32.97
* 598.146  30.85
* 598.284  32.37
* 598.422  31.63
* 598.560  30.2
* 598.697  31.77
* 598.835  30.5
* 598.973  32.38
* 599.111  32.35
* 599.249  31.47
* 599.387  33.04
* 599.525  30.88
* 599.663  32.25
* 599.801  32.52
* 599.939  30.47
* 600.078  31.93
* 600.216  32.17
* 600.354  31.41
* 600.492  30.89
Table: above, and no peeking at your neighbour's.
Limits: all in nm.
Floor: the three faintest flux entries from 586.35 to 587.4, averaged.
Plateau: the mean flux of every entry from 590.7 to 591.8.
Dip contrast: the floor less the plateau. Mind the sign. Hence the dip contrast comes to -1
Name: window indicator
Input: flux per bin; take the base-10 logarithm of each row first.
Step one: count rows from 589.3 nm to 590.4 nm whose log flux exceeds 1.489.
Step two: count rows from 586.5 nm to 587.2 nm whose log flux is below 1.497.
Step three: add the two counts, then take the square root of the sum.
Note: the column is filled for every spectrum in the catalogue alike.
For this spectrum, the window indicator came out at 2.0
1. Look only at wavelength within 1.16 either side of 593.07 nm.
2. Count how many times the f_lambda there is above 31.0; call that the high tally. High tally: 9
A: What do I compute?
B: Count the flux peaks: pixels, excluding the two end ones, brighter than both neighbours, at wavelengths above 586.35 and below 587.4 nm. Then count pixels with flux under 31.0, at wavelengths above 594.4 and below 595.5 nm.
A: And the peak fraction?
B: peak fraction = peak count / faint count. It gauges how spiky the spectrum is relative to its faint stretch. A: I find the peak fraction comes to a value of 0.50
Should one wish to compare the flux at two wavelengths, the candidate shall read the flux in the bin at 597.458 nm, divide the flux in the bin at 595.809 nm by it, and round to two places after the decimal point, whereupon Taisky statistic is 1.00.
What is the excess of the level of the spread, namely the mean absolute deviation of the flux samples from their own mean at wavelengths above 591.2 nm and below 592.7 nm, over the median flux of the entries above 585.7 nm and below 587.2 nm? -29.5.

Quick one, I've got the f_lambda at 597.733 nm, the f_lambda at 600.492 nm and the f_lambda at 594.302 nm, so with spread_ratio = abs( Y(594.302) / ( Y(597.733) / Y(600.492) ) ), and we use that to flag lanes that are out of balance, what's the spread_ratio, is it 33.4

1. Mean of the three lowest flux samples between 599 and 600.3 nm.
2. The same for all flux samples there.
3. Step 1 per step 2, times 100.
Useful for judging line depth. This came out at 97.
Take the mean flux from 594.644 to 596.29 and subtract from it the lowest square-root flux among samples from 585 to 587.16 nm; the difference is 26.0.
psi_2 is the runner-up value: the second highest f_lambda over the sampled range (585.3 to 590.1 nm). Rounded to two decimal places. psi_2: 36.18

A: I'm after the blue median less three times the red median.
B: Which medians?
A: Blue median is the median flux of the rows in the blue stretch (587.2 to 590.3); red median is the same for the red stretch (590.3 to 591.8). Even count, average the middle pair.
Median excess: -63.80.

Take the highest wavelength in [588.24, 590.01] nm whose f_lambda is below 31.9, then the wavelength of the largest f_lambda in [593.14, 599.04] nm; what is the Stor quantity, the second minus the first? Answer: 3.82 nm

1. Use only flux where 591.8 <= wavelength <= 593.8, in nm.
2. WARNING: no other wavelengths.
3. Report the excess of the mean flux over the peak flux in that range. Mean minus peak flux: -2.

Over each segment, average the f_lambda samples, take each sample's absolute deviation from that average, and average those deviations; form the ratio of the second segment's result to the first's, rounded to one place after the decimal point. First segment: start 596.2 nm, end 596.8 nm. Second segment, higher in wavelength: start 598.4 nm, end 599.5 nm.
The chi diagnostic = 1.5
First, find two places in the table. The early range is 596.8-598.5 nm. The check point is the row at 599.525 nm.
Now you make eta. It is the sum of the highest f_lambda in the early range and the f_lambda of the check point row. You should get 64.0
